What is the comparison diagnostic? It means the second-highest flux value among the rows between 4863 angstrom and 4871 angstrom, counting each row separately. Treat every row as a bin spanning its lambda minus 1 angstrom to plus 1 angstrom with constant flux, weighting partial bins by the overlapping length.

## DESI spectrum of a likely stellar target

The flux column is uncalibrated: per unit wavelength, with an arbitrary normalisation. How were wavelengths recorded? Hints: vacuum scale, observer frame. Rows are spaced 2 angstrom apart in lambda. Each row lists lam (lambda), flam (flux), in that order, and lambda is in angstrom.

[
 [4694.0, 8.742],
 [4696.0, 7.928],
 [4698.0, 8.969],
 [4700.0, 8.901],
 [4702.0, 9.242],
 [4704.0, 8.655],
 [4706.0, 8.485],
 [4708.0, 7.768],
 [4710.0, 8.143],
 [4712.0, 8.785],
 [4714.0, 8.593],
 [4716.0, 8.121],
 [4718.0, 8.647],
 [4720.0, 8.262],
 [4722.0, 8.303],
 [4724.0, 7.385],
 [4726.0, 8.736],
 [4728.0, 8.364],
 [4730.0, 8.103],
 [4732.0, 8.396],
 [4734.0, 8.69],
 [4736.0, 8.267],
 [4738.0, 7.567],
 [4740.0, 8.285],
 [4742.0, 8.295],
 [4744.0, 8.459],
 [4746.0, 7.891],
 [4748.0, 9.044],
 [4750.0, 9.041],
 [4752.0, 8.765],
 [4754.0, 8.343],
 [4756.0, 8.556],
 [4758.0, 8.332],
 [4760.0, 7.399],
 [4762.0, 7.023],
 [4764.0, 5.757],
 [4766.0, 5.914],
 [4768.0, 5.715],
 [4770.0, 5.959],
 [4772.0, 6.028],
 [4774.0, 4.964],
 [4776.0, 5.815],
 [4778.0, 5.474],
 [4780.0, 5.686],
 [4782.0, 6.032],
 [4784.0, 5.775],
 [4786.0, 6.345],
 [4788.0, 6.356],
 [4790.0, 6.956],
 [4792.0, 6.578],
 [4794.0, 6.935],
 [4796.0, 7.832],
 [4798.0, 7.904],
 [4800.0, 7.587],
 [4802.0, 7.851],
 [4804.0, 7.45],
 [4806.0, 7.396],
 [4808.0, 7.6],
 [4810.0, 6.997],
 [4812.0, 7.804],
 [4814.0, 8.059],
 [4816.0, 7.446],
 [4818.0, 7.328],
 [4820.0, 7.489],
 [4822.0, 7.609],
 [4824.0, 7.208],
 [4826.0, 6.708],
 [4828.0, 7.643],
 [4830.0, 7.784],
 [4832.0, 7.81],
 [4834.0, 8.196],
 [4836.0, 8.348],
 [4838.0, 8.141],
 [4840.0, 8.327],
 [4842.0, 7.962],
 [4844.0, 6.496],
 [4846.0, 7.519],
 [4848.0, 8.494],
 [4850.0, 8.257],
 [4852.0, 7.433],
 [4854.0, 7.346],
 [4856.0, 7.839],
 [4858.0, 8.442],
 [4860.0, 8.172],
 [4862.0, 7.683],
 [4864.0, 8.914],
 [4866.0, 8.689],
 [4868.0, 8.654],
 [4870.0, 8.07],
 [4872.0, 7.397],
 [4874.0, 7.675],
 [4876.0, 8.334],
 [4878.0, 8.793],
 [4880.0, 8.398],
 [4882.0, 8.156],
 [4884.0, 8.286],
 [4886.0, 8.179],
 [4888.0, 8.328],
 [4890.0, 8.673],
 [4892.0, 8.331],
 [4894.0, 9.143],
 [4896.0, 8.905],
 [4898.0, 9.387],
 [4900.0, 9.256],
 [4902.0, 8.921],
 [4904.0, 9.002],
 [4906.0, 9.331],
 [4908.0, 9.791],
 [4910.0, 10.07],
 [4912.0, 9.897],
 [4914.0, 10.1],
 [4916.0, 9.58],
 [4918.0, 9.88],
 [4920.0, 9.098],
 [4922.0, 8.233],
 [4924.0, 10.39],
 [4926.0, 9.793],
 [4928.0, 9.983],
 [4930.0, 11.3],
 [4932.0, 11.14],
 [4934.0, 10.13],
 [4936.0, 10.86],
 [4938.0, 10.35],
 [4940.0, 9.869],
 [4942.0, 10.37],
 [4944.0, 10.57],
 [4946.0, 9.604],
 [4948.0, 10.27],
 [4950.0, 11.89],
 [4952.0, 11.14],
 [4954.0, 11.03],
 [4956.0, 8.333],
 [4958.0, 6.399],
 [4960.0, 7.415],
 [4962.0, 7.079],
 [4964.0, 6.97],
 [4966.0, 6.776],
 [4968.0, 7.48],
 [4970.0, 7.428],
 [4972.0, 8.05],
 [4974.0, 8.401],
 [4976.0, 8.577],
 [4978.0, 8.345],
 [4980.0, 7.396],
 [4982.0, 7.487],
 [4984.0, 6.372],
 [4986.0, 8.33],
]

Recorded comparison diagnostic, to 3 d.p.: 8.689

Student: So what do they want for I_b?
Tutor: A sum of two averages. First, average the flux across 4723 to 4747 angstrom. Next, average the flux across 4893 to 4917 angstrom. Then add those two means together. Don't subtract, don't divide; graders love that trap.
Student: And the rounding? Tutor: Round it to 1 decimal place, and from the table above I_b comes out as 17.7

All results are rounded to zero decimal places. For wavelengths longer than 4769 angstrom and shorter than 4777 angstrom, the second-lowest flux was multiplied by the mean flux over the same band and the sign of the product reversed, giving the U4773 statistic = -33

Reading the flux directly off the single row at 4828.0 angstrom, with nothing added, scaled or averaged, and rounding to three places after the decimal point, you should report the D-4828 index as 7.643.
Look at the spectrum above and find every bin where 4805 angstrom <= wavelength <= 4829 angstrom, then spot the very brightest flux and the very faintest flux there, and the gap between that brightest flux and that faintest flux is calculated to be 1.4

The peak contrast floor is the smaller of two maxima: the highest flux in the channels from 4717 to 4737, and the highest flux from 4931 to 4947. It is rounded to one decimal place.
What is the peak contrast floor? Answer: 8.7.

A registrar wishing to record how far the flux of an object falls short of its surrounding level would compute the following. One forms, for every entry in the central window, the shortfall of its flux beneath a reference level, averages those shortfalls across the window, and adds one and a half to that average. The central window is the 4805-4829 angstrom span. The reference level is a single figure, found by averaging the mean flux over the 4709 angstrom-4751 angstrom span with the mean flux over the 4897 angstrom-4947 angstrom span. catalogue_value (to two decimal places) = 3.17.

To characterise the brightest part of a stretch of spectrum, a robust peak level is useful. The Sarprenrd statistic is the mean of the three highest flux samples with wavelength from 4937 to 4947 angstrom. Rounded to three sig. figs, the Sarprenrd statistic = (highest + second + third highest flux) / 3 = 10.4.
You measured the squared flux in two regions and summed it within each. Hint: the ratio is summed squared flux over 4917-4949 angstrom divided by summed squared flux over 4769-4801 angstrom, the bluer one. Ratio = 2.48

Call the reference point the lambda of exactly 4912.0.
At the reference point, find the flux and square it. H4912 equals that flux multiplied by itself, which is 98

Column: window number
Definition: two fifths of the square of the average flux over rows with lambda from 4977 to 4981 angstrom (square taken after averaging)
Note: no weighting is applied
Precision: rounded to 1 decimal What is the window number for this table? 24.8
